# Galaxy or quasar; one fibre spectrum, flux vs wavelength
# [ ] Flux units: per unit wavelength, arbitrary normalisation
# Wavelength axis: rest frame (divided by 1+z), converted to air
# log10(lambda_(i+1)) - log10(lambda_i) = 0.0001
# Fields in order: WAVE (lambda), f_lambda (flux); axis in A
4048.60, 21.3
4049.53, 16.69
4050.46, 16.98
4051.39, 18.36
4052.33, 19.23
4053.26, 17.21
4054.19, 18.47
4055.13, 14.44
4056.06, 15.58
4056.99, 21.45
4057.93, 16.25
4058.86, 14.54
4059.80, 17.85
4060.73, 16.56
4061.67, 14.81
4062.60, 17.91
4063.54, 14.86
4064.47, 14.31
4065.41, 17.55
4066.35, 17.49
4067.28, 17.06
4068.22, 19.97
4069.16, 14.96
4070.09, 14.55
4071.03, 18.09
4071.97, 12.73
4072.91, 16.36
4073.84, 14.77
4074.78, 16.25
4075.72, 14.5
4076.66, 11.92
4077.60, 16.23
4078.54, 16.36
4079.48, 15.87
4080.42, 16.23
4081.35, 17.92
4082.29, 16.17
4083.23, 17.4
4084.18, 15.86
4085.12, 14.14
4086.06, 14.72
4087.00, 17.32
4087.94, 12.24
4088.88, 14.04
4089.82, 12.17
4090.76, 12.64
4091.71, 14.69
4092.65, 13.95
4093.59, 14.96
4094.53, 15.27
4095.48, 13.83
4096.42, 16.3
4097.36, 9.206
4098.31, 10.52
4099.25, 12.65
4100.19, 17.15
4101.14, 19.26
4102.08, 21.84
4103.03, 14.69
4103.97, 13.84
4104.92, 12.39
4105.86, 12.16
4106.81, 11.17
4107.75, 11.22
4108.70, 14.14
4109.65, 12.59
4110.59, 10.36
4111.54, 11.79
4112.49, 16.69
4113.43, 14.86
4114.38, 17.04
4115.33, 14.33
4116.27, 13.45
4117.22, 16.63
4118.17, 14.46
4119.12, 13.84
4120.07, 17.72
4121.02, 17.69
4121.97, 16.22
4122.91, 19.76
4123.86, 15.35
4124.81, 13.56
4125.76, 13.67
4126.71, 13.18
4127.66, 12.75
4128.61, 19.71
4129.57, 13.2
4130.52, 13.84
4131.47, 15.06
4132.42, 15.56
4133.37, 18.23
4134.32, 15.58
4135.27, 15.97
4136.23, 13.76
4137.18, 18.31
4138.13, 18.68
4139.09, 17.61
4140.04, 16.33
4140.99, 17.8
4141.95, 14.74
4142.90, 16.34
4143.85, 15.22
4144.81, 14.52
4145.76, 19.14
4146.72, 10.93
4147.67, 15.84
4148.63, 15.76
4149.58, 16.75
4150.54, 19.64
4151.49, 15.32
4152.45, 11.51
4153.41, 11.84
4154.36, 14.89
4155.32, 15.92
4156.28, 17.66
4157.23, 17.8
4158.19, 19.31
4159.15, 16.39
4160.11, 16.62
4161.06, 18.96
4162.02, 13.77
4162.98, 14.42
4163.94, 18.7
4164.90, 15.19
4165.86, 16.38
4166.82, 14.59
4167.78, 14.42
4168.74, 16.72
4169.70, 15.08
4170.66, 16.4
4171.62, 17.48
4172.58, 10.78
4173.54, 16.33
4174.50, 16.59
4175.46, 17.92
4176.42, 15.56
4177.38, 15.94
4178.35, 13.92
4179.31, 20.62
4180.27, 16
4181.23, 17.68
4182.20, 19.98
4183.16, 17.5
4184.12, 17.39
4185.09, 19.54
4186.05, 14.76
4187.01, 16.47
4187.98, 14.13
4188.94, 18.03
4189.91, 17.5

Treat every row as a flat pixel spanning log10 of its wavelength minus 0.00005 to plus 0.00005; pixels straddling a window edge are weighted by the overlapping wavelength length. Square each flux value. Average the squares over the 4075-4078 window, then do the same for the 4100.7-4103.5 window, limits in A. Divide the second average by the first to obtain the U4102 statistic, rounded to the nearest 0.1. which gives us 1.7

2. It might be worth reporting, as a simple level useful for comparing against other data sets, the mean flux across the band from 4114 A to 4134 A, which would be 15.5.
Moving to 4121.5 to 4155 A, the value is 15.6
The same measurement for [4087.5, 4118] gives 14.0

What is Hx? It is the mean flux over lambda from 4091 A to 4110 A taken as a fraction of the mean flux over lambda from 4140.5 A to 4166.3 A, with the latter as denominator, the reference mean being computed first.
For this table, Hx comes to 0.88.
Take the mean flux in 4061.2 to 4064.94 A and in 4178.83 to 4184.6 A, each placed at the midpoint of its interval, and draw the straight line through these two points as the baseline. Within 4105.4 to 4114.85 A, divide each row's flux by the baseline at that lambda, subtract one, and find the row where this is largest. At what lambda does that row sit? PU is 4114.38 A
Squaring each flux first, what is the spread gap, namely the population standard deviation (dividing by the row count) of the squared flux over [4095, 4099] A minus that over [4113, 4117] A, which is 30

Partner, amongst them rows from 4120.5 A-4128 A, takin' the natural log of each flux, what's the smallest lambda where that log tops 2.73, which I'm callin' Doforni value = 4121.02 A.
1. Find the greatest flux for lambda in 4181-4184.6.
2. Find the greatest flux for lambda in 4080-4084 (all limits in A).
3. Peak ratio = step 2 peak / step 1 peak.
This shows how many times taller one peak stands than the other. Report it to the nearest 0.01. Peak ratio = 0.90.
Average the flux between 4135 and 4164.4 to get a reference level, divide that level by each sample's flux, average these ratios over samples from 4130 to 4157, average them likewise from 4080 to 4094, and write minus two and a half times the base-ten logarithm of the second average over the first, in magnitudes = -0.05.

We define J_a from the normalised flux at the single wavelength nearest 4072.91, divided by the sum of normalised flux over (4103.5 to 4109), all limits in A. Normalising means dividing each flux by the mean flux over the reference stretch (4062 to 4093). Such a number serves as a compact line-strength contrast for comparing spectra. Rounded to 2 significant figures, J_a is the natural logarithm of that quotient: -1.5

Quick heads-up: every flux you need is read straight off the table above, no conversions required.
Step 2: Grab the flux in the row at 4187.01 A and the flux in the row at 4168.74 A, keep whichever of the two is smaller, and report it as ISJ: 16.5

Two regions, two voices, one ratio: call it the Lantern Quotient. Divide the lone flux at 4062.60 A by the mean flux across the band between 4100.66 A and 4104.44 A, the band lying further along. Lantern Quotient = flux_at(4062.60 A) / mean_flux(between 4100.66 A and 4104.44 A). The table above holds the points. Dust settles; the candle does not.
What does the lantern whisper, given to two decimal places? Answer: 1.03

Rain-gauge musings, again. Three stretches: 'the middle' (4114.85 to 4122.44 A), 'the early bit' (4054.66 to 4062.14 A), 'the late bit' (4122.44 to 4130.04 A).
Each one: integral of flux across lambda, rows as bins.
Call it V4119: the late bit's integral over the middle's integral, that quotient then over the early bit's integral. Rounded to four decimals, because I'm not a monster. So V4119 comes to 0.0079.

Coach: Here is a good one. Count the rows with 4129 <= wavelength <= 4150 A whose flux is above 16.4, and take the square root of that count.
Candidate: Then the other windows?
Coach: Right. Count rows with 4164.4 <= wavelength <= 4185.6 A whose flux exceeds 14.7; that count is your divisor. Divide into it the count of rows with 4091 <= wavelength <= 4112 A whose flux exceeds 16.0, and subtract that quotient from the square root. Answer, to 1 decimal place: 2.4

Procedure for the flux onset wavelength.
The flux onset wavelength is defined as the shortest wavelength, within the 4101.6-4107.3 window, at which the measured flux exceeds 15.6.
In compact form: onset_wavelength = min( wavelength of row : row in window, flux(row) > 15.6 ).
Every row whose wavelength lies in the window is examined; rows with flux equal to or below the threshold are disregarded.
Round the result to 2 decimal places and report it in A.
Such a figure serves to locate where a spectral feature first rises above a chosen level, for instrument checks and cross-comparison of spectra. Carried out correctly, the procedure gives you 4102.08 A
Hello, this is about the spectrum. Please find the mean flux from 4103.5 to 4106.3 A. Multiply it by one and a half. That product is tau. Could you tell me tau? 19.2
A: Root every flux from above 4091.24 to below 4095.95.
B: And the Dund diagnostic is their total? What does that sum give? 19.1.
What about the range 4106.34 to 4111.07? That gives 17.2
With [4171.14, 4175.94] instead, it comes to 19.8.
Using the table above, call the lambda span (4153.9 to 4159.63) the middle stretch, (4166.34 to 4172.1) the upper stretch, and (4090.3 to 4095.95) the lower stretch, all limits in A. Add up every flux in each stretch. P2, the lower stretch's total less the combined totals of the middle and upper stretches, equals -111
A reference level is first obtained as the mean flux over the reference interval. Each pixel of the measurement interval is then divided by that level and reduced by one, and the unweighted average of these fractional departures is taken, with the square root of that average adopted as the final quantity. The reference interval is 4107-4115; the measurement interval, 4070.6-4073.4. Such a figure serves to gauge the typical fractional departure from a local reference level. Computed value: 0.40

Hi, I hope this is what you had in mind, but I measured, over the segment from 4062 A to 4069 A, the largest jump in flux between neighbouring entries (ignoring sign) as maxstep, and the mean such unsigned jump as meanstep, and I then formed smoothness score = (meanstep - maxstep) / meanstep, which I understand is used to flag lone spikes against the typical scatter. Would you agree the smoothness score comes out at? -0.90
